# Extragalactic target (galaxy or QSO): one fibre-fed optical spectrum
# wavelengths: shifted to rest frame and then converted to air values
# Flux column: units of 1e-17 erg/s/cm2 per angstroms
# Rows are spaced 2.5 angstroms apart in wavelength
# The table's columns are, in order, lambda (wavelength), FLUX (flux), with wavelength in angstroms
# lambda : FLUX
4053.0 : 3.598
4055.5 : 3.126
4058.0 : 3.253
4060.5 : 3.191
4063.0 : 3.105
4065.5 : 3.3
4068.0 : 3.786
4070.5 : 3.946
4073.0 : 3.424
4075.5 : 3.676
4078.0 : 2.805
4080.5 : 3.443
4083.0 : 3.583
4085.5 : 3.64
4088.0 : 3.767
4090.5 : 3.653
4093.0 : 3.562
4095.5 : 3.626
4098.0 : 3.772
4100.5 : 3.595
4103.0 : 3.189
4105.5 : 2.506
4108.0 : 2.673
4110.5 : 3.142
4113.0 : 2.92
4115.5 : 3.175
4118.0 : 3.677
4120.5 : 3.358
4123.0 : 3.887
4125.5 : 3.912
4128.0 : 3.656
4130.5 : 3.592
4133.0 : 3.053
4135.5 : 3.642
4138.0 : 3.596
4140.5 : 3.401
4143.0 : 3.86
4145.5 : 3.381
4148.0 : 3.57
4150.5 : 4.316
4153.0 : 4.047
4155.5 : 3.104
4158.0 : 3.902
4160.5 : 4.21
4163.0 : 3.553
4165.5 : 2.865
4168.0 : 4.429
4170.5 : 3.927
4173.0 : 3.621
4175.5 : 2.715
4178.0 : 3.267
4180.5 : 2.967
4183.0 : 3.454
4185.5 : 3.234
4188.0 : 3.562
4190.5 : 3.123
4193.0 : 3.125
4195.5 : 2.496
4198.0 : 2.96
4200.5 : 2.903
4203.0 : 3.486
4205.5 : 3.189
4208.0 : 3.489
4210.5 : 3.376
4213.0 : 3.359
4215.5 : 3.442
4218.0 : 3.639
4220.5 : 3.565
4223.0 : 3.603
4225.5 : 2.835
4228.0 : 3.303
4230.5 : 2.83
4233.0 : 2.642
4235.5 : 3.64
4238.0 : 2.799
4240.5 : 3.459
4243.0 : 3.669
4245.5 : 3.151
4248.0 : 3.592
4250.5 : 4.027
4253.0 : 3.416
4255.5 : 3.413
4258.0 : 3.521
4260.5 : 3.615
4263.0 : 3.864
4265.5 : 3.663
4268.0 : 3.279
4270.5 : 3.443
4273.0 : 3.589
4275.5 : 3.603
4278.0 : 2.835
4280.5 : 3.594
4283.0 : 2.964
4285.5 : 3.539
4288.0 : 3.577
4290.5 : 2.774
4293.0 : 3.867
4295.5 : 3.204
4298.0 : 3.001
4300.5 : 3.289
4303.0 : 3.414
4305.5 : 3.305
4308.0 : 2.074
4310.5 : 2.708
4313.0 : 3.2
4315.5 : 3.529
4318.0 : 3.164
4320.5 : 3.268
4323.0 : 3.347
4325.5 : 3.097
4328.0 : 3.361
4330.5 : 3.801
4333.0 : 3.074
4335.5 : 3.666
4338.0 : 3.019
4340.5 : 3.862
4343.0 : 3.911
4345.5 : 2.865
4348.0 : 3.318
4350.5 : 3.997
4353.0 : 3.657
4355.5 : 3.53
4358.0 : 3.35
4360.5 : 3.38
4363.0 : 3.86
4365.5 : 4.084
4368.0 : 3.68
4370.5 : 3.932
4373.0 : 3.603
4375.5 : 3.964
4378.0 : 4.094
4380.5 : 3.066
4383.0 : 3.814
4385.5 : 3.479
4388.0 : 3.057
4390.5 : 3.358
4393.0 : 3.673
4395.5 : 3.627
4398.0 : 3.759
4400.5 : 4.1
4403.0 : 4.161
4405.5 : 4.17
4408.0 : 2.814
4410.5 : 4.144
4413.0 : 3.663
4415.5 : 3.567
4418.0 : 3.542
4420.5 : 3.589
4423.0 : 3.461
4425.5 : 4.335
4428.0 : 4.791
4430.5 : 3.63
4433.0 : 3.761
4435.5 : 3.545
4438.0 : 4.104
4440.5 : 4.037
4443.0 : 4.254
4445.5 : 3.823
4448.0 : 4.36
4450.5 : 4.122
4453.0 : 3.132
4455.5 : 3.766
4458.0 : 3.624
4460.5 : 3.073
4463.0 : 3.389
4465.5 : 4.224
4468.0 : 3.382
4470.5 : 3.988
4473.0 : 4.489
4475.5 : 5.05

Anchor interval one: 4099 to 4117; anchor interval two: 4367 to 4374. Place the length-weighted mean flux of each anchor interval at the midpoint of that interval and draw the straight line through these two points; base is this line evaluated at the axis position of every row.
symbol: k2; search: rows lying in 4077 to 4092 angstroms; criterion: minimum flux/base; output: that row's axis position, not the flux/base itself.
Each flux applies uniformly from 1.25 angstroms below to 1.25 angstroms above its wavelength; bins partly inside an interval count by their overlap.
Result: 4078.0 angstroms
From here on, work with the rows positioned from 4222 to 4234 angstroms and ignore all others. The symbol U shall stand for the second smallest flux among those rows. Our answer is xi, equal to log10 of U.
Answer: 0.45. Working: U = 2.83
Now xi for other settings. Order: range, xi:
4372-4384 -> 0.56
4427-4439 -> 0.56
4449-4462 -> 0.50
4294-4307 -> 0.51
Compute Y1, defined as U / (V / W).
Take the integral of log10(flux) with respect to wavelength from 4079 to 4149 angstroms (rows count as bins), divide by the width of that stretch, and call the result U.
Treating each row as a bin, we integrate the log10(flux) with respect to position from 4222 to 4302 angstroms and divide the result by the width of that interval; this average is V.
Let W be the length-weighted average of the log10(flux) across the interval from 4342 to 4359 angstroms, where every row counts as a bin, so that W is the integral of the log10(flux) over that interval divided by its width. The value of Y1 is 0.56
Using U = 0.536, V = 0.524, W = 0.544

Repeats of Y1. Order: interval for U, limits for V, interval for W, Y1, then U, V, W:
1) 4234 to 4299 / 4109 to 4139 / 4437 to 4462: 0.57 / 0.533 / 0.537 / 0.580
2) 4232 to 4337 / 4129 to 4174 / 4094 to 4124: 0.48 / 0.520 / 0.562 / 0.514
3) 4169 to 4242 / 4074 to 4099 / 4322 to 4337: 0.49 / 0.509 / 0.549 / 0.528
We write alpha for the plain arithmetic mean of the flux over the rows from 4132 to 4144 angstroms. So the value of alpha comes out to 3.51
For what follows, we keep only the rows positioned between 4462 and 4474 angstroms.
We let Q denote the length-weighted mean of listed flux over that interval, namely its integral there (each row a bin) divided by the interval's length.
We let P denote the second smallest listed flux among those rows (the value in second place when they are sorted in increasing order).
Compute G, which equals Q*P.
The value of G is 13.2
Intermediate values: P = 3.389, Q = 3.9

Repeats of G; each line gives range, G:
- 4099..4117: 8.1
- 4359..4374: 13.5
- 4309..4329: 9.9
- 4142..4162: 12.8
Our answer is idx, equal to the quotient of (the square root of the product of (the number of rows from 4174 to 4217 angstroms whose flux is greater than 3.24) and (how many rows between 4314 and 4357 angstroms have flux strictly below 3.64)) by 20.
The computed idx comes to 0.47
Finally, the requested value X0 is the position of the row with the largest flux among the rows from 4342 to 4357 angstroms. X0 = 4350.5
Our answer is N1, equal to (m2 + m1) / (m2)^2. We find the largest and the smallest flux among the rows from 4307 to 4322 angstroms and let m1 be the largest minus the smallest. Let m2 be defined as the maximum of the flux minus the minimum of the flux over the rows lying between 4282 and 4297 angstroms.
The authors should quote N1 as 2.1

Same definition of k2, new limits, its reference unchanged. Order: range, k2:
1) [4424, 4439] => 4435.5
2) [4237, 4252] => 4238.0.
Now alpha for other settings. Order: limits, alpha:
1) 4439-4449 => 4.12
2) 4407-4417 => 3.55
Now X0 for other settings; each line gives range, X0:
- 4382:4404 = 4403.0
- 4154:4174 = 4168.0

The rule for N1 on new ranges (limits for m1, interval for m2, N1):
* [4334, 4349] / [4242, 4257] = 2.5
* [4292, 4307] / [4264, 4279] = 2.5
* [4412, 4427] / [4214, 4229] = 2.6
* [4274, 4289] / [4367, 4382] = 1.7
